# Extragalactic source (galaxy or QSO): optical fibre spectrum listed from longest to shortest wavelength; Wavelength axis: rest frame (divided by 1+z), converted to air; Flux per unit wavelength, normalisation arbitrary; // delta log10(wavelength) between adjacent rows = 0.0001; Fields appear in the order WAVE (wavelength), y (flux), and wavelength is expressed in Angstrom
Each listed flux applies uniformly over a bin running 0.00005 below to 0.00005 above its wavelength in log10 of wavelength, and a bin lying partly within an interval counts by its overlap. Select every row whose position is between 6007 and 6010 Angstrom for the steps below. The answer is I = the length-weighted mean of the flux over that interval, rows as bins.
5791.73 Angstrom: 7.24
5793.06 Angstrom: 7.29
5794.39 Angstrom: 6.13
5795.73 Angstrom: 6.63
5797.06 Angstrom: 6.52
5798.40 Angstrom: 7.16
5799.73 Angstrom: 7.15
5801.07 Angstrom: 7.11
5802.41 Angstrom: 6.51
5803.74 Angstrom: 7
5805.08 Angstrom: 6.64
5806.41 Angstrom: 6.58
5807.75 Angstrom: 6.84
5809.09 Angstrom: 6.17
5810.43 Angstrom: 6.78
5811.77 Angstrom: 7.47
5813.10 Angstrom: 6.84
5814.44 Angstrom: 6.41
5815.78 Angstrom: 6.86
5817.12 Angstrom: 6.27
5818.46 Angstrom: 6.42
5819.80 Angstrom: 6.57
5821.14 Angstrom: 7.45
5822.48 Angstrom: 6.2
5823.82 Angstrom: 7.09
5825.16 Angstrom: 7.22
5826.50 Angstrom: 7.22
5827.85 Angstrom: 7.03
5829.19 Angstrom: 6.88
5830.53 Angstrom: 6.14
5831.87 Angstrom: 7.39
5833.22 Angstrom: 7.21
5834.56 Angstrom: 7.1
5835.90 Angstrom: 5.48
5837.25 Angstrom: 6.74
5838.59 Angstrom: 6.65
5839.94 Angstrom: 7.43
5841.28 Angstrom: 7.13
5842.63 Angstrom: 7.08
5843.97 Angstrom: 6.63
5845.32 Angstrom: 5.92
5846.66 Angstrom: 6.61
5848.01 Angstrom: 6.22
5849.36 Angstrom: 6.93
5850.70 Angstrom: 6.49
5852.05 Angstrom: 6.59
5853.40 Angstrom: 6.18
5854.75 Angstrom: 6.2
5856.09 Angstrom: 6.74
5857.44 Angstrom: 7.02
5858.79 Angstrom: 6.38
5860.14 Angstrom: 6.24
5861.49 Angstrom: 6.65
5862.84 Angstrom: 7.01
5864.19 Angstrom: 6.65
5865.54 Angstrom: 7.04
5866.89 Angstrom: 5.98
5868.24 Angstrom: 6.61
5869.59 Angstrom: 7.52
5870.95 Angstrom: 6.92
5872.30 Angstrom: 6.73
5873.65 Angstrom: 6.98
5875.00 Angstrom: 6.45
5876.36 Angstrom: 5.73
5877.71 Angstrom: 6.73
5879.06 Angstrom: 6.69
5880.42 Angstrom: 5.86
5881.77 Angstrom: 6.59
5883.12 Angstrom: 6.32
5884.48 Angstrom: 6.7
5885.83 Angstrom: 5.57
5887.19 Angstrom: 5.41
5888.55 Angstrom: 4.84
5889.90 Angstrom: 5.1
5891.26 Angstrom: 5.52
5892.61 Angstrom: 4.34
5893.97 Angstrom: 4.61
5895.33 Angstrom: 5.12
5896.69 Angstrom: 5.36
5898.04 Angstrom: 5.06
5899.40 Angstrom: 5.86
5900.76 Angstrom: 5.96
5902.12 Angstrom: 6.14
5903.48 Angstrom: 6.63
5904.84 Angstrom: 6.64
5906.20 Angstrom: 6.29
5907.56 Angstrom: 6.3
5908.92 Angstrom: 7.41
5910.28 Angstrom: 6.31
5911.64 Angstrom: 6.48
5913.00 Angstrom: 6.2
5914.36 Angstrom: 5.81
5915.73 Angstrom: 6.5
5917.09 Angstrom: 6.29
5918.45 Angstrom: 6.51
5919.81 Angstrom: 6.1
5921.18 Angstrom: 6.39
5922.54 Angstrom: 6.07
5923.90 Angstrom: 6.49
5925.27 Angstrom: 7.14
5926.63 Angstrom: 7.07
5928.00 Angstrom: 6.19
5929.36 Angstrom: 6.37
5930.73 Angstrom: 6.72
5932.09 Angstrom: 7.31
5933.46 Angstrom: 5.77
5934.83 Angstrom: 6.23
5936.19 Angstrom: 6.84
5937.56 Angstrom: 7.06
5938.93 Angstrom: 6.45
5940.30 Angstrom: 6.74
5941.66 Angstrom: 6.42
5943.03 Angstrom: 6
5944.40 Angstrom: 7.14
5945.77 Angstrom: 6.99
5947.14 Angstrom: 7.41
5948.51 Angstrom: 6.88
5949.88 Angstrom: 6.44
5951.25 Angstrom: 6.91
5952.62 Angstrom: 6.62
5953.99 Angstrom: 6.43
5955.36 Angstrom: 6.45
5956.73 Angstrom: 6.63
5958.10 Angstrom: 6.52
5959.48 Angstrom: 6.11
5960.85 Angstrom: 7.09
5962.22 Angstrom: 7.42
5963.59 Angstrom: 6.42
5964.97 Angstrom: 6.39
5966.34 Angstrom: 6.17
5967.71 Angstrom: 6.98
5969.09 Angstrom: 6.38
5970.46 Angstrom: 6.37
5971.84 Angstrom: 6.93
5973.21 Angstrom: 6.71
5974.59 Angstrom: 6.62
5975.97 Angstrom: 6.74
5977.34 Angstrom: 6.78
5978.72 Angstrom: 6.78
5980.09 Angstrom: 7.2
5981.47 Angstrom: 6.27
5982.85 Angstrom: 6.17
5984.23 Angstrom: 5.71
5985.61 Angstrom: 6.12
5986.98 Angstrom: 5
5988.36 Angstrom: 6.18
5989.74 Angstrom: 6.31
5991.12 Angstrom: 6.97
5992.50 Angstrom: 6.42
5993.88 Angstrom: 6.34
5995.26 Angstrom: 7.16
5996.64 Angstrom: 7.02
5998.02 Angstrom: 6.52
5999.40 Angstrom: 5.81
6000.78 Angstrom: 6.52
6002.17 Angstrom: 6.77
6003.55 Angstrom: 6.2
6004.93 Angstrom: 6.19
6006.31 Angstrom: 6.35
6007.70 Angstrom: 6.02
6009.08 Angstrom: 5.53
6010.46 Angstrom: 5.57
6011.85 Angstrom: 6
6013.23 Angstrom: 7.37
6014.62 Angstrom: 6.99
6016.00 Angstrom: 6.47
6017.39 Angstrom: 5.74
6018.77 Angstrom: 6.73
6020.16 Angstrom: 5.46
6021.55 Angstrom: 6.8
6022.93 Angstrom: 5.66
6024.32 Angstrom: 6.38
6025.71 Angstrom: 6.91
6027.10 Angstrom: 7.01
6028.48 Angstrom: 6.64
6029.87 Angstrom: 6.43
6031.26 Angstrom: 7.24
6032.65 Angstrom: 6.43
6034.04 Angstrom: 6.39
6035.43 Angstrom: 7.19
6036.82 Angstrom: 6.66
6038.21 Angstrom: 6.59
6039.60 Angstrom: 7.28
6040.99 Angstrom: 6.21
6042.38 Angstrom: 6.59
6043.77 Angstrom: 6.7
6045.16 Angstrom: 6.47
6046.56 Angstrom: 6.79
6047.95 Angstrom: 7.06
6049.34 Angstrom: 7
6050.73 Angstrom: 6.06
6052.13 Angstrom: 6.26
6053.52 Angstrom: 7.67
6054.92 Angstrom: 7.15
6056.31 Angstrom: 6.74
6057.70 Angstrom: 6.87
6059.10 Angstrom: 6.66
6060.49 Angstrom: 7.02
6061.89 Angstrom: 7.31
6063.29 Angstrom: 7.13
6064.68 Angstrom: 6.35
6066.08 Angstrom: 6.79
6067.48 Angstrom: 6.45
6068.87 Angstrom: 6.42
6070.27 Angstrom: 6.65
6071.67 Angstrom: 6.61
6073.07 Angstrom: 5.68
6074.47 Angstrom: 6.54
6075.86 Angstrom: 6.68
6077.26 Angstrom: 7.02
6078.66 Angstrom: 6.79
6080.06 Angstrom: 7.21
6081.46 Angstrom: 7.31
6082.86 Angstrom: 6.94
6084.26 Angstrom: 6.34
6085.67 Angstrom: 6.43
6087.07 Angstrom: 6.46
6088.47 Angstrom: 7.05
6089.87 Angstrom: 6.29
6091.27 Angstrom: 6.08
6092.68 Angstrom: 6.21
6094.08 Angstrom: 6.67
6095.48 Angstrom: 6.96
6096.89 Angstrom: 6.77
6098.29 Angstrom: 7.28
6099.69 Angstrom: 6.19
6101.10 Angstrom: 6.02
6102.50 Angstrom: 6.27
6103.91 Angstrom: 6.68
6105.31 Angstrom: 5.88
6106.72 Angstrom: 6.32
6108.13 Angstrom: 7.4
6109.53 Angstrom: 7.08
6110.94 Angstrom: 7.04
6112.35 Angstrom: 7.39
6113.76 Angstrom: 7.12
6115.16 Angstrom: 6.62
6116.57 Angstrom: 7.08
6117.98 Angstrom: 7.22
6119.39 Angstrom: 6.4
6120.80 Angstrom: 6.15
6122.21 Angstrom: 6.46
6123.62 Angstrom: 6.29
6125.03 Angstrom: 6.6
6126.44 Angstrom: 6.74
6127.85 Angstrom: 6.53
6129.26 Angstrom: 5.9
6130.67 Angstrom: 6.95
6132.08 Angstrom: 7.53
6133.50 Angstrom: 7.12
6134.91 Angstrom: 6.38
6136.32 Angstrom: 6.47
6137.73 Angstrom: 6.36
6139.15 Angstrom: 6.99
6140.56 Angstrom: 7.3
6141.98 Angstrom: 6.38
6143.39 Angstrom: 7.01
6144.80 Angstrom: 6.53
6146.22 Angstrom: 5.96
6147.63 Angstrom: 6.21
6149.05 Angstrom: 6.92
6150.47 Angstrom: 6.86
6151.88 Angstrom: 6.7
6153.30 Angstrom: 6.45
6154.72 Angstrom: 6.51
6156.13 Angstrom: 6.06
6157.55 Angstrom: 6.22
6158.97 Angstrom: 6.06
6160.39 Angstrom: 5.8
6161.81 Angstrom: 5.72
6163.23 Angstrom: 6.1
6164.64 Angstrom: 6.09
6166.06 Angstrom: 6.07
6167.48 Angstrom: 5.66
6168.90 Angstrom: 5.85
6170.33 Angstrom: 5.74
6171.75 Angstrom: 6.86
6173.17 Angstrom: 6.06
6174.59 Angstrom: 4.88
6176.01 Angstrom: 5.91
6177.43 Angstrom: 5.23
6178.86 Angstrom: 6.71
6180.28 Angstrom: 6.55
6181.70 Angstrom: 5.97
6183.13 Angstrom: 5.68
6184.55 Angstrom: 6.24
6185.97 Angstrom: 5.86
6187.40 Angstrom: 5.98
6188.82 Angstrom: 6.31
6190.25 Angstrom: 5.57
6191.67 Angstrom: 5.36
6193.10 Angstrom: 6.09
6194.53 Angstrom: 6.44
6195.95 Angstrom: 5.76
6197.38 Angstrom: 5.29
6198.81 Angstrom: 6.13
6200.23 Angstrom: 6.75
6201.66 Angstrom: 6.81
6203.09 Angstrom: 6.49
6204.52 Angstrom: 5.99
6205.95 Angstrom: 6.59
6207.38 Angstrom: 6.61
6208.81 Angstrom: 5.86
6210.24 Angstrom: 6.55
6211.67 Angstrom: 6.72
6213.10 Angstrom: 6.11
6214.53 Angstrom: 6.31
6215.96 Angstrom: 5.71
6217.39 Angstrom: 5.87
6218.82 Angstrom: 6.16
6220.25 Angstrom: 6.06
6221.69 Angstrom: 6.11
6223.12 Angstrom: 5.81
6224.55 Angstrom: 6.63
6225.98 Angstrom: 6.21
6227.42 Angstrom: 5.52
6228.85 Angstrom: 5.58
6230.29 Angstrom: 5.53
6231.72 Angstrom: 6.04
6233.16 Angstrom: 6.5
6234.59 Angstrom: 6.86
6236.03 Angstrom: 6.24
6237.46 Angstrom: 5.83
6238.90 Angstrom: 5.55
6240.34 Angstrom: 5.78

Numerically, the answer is 5.76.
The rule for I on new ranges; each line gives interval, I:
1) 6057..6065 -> 6.92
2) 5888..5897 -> 4.97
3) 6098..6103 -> 6.38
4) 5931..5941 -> 6.64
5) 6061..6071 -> 6.73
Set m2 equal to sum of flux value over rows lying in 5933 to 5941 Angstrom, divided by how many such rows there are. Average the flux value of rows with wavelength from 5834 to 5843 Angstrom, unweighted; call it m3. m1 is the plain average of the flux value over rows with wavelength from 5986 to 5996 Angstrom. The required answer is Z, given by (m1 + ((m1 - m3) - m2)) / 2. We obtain -0.3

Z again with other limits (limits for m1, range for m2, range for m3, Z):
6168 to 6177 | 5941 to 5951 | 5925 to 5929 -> -0.9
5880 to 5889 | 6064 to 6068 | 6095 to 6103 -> -0.7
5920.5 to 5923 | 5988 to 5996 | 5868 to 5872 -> -0.6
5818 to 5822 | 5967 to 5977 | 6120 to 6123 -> 0.3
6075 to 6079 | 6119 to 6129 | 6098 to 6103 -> 0.4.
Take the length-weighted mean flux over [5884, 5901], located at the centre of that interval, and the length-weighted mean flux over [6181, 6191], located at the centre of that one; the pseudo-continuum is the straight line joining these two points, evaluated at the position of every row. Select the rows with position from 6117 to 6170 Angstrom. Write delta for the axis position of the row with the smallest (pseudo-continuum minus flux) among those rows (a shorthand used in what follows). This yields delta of 6132.08 Angstrom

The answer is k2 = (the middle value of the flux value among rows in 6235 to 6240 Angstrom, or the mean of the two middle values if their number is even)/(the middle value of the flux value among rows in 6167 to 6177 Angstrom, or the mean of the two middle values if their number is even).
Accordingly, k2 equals 1.00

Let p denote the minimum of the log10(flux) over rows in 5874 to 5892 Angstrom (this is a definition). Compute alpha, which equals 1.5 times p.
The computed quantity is 1.03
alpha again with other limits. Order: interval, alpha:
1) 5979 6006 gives 1.05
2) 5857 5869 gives 1.17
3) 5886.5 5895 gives 0.96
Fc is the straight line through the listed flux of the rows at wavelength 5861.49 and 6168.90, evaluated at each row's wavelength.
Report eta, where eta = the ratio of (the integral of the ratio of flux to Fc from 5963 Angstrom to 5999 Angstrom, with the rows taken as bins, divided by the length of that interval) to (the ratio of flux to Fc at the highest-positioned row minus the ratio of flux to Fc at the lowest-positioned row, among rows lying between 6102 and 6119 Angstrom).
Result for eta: 6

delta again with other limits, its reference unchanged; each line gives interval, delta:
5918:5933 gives 5932.09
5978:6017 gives 6013.23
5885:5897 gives 5885.83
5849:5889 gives 5869.59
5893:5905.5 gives 5904.84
